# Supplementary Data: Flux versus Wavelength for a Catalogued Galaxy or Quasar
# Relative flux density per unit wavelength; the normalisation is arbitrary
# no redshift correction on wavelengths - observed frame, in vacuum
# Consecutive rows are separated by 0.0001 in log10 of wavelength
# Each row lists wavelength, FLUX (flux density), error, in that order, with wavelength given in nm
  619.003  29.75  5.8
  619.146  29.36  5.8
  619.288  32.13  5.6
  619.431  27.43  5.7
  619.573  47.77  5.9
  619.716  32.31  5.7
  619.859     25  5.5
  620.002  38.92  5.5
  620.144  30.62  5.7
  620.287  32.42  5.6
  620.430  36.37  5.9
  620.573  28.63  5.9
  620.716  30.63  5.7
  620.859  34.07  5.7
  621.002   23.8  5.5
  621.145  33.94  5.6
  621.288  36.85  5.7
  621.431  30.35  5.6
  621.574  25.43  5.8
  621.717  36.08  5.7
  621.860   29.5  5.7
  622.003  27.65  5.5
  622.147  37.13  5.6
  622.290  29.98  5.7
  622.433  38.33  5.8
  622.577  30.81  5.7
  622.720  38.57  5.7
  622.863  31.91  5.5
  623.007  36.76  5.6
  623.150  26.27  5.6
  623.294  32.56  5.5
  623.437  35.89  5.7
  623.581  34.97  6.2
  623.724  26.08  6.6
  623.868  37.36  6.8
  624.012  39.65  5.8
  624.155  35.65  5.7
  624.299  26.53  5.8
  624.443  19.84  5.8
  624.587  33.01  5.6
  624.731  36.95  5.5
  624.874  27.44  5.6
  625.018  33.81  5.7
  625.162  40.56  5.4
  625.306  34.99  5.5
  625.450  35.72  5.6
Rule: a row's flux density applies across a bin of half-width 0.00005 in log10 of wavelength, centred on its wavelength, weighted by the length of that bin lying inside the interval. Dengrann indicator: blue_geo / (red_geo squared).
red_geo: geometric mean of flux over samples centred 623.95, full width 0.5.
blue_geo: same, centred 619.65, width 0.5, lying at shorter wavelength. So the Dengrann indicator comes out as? 0.027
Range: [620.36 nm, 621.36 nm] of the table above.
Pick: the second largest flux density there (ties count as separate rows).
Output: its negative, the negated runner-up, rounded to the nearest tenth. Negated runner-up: -36.4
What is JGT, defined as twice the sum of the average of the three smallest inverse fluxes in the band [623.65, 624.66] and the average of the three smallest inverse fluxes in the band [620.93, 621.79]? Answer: 0.110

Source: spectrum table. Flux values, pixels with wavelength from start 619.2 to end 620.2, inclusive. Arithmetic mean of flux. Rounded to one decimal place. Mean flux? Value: 33.5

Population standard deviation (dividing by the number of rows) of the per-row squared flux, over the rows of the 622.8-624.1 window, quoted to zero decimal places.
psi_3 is 291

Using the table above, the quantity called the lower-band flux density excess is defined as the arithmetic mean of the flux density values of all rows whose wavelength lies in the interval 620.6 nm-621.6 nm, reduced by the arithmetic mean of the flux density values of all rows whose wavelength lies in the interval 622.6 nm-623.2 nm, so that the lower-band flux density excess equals -3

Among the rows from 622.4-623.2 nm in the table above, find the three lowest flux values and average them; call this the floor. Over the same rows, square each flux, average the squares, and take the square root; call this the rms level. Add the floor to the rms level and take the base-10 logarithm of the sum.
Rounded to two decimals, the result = 1.80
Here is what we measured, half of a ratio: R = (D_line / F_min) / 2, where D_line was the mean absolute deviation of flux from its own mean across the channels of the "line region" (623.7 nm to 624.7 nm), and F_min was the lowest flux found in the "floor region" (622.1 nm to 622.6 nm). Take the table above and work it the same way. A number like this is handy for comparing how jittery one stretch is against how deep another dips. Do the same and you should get 0.100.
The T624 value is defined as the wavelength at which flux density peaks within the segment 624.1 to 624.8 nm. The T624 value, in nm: 624.731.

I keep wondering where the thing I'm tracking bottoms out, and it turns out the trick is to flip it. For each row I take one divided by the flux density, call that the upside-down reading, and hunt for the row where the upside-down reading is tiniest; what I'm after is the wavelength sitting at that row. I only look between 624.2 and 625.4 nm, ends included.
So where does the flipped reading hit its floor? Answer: 625.162 nm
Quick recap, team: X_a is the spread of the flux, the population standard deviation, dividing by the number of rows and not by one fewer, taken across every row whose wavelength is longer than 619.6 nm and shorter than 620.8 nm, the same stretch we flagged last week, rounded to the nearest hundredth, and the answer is 4.05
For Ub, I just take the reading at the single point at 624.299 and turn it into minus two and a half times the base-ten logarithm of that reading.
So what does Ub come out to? -3.6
